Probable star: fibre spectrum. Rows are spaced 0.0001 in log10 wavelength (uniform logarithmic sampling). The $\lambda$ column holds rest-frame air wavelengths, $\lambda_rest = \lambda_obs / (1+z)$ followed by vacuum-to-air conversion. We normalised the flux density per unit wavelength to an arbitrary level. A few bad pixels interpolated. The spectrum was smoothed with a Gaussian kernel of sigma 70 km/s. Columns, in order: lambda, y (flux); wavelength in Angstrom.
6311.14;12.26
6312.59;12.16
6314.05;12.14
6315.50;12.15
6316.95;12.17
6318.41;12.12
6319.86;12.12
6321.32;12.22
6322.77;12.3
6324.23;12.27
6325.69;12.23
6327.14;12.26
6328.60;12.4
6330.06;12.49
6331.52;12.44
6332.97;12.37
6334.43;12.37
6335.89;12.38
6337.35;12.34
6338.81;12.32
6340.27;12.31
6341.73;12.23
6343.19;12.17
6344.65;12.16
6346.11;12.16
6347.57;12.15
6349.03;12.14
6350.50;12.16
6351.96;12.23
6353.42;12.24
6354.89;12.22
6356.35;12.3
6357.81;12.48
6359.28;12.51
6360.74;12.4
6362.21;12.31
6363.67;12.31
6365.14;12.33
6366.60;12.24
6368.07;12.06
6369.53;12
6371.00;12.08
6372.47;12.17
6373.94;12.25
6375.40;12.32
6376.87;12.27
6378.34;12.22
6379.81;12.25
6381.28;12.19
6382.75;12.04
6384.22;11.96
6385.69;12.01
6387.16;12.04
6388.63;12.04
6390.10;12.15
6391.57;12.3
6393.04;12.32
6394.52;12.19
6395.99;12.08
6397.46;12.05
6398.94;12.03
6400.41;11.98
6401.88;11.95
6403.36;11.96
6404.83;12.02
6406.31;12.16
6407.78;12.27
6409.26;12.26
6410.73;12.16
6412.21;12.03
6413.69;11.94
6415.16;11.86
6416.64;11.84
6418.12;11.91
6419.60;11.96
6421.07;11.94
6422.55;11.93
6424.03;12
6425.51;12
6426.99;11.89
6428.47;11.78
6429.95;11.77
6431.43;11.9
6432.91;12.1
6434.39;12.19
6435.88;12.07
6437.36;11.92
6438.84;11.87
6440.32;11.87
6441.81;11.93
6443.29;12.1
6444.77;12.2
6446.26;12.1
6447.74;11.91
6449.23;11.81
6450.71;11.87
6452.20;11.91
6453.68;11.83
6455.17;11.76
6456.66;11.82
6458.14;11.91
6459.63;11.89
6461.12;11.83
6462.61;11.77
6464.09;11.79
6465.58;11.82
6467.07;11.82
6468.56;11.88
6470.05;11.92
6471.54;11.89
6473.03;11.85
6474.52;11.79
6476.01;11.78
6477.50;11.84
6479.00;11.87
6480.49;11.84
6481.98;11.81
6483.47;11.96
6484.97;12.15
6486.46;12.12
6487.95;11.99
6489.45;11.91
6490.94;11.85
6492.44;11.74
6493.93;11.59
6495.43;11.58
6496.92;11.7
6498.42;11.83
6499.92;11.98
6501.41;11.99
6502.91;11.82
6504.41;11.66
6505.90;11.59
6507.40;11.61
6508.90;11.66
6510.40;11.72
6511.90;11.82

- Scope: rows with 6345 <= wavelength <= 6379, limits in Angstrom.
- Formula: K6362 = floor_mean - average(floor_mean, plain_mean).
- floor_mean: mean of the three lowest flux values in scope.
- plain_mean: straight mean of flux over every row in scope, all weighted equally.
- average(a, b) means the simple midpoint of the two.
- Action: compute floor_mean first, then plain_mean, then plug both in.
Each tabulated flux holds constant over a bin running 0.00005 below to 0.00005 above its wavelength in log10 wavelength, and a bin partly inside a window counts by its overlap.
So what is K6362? -0.097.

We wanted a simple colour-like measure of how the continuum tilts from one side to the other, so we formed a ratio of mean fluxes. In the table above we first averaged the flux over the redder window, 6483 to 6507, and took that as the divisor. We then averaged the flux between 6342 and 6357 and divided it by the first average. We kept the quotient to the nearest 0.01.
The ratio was 1.03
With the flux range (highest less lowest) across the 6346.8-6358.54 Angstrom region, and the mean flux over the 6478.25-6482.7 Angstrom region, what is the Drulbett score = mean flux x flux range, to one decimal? 4.0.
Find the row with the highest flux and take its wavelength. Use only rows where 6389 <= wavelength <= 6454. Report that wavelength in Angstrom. 6393.04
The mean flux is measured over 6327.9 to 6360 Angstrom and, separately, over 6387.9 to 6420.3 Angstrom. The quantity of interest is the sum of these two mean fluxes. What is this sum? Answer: 24.4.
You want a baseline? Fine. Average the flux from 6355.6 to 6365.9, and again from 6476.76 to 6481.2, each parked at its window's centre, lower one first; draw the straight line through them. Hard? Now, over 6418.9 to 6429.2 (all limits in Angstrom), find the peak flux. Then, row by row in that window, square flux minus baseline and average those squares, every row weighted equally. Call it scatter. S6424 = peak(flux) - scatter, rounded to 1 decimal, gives 12.0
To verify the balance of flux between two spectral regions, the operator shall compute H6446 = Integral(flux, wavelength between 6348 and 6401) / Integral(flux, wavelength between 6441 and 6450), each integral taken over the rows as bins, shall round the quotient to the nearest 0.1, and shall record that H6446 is 6.0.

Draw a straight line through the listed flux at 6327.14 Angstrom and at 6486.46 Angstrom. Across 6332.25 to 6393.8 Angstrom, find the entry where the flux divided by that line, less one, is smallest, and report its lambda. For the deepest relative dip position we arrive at 6384.22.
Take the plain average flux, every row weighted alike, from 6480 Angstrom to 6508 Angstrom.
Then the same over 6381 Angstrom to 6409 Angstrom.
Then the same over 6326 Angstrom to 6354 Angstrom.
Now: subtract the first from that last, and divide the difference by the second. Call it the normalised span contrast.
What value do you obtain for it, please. 0.037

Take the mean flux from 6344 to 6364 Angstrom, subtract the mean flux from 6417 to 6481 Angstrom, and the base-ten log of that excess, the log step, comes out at -0.44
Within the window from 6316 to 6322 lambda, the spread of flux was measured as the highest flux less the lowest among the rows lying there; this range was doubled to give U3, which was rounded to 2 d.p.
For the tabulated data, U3 0.20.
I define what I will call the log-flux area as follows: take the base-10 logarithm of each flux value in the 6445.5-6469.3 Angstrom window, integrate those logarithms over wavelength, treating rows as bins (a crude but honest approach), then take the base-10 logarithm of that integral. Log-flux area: 1.41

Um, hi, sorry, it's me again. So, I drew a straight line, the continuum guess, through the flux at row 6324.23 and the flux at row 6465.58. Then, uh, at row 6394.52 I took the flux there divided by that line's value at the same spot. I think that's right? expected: 1.01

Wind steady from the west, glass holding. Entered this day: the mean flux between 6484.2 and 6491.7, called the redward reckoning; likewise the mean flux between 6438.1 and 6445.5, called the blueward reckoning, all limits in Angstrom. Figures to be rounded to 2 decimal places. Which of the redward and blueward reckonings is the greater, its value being 12.00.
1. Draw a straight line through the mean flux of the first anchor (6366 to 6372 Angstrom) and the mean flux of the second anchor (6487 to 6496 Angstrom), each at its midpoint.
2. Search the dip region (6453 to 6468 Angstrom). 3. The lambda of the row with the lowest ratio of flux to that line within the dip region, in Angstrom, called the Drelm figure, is 6455.17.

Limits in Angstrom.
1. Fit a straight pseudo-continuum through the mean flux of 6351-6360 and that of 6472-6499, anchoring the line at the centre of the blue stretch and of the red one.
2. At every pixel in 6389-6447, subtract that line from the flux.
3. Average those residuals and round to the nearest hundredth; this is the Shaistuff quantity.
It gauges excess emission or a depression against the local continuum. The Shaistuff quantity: -0.07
